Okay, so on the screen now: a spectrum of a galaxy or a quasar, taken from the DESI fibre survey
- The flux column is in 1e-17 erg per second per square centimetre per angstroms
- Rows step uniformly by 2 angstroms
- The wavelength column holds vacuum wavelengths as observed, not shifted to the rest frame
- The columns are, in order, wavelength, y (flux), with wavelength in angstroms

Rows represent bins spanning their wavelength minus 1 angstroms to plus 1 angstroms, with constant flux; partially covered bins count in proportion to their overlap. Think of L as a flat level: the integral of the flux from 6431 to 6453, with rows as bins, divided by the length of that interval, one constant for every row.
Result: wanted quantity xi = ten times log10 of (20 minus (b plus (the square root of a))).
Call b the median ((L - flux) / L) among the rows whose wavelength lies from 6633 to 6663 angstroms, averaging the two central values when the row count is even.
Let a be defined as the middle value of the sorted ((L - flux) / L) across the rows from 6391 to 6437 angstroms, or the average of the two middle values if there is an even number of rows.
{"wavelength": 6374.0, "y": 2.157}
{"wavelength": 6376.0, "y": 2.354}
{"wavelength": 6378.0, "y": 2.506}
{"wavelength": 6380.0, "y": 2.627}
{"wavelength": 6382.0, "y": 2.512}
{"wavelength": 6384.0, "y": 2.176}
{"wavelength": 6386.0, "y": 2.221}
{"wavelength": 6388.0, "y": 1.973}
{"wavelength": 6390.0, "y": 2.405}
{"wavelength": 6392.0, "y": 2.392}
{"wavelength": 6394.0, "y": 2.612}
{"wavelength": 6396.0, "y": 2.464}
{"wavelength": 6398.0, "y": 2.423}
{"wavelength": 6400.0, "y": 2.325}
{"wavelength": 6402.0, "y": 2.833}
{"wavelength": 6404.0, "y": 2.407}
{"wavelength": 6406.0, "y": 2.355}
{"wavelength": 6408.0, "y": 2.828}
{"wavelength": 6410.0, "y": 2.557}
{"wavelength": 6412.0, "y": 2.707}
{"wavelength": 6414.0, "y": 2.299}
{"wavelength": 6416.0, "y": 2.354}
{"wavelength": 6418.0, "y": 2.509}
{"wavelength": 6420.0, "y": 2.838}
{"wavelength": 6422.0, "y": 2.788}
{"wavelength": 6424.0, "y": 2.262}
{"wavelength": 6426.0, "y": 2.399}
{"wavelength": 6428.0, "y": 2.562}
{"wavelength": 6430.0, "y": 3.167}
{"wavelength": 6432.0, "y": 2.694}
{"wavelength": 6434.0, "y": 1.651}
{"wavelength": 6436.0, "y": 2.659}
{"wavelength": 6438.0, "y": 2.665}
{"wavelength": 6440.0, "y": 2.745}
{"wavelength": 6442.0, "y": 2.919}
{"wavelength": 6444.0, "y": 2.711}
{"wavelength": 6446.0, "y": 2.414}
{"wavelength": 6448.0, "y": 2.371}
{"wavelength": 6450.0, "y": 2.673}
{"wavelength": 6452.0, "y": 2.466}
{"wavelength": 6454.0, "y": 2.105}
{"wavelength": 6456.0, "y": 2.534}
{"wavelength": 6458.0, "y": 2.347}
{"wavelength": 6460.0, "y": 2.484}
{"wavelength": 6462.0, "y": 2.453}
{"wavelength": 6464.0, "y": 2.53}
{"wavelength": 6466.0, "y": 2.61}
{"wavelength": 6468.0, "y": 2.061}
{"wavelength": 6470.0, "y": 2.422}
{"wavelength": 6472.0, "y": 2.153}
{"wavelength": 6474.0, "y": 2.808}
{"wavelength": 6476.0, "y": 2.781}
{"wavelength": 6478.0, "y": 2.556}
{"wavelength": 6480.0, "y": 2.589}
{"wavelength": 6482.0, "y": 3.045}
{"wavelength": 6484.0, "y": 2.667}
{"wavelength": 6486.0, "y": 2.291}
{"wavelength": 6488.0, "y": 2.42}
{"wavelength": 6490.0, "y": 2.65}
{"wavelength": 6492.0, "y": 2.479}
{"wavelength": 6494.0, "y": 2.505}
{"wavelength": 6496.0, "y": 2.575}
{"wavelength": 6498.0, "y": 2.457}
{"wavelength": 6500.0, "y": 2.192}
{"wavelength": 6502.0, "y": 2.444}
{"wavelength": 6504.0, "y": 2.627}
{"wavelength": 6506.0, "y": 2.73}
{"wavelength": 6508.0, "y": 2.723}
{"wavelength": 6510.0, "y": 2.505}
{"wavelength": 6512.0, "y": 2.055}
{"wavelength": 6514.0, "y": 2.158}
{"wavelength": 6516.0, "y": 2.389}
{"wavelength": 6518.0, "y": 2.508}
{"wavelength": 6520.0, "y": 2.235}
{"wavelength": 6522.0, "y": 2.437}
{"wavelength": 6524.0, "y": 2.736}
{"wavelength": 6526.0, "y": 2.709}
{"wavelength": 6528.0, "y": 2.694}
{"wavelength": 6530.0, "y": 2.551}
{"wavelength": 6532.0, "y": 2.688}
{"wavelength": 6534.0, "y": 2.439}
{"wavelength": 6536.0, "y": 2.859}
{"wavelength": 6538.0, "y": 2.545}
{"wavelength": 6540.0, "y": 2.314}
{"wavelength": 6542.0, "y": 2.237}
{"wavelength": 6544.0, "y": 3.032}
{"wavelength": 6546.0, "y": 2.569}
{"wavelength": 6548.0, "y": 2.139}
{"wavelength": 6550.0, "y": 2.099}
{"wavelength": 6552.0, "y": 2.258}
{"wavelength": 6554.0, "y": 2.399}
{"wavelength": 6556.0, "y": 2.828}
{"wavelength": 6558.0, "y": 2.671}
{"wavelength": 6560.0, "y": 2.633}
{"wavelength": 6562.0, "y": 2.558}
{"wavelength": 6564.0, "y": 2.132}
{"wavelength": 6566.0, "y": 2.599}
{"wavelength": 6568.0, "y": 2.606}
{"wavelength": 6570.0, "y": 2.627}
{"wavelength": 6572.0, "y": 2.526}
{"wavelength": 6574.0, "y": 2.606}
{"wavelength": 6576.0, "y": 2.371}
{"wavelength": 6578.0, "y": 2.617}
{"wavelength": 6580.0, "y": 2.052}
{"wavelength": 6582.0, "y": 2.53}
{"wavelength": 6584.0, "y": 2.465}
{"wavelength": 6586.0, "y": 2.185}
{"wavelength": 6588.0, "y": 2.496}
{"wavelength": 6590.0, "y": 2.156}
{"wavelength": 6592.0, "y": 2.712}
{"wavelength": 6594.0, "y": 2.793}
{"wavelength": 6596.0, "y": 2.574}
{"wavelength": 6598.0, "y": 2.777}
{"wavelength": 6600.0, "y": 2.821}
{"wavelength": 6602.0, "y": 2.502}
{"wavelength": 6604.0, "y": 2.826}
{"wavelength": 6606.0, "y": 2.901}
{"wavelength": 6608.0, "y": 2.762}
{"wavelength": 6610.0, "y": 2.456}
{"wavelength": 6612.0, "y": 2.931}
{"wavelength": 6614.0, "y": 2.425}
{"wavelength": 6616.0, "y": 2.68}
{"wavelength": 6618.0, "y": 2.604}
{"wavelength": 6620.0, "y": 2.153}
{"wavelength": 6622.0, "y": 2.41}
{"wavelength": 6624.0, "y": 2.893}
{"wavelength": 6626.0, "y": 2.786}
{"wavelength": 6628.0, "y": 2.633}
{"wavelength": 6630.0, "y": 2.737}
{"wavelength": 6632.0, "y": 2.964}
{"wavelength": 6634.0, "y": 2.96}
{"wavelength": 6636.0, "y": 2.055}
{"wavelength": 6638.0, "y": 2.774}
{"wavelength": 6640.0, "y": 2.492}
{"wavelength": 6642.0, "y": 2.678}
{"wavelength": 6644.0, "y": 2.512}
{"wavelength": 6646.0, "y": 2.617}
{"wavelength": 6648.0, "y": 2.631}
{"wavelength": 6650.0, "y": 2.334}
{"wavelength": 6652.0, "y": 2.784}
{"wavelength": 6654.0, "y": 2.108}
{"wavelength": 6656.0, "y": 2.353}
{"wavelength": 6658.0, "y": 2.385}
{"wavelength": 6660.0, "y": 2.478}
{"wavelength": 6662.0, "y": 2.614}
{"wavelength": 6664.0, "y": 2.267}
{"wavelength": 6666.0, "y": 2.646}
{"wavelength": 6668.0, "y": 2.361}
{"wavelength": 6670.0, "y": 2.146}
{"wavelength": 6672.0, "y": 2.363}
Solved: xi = 12.98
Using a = 0.013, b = 0.012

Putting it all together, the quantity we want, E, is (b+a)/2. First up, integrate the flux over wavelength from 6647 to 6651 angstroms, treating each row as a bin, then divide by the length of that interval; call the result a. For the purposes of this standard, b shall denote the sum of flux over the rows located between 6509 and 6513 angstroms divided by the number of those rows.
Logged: 2.38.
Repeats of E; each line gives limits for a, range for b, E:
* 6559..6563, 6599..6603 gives 2.63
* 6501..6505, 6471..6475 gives 2.51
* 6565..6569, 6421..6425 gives 2.56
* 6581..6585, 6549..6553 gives 2.34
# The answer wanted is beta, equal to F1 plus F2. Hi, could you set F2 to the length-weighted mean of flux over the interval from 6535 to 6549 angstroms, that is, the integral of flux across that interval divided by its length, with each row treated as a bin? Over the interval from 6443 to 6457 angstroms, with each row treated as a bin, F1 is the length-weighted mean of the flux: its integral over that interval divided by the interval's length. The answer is 5.00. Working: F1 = 2.47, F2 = 2.53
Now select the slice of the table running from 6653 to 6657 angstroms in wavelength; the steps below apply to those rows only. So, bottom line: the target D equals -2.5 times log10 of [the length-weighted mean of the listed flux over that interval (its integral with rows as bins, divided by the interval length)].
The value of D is -0.87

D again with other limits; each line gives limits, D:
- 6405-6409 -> -1.03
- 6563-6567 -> -0.93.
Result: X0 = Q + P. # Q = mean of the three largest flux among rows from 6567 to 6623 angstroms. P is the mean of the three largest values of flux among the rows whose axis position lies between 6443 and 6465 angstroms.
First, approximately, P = 2.64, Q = 2.89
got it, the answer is 5.53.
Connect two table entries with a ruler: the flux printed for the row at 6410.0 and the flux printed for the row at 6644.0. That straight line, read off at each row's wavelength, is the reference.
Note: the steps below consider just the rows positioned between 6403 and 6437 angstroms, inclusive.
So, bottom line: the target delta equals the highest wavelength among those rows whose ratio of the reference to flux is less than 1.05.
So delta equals 6436.0 angstroms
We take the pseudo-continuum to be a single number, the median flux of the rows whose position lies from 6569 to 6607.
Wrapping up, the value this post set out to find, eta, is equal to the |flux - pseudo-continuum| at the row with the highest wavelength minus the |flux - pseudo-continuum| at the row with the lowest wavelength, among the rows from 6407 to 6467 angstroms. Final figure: -0.22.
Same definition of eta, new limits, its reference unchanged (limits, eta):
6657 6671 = 0.24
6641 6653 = 0.11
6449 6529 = 0.02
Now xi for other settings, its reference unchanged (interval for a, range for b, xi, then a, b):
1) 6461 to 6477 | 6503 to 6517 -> 12.98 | 0.020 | 0.015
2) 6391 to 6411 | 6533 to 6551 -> 12.96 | 0.039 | 0.041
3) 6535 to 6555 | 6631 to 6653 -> 12.96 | 0.073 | -0.035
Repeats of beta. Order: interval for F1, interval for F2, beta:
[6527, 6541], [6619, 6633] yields 5.24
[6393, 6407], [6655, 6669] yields 4.93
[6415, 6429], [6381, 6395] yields 4.86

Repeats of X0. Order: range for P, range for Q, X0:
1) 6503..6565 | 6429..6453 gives 5.85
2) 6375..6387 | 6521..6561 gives 5.45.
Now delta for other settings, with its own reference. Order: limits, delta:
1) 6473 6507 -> 6506.0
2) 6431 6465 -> 6464.0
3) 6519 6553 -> 6546.0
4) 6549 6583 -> 6582.0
